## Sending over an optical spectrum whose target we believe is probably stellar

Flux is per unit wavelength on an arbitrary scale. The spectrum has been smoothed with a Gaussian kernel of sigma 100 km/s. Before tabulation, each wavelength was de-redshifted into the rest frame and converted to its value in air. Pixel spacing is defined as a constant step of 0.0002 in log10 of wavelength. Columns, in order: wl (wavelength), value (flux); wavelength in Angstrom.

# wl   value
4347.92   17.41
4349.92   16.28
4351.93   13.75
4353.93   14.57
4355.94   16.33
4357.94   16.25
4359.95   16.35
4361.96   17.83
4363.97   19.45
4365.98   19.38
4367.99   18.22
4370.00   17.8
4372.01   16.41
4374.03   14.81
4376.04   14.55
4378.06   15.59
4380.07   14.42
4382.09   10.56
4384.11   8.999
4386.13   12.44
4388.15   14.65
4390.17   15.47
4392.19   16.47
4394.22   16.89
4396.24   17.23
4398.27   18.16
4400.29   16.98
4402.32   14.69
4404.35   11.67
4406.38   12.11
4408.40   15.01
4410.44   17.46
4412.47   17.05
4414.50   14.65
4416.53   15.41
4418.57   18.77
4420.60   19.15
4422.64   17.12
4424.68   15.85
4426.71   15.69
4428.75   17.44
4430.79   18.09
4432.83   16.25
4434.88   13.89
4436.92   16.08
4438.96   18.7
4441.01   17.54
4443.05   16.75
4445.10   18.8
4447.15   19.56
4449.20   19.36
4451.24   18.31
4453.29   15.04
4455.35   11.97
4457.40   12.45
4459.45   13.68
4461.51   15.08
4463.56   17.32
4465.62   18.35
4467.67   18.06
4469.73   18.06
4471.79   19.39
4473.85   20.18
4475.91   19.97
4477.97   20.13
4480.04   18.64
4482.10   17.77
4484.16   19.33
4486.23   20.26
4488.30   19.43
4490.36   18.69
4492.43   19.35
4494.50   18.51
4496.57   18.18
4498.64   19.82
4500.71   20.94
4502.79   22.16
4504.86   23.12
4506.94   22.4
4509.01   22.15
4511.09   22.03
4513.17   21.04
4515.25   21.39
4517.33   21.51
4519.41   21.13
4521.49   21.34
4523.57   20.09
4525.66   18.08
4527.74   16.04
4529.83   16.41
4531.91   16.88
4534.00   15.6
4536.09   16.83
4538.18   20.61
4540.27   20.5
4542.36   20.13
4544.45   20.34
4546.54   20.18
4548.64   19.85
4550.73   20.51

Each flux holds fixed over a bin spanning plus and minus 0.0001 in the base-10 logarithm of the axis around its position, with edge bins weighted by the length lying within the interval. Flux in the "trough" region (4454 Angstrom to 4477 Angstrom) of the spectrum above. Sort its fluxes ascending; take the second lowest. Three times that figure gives 37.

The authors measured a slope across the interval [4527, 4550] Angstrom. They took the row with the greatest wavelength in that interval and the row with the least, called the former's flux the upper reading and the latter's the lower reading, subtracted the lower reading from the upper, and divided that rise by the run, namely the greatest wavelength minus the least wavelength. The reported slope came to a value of 0.18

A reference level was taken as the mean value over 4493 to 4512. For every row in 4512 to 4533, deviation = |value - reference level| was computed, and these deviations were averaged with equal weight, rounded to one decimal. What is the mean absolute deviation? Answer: 1.9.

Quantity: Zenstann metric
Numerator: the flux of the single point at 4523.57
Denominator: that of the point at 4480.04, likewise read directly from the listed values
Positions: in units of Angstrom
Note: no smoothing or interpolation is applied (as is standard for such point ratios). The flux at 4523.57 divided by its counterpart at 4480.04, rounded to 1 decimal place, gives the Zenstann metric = 1.1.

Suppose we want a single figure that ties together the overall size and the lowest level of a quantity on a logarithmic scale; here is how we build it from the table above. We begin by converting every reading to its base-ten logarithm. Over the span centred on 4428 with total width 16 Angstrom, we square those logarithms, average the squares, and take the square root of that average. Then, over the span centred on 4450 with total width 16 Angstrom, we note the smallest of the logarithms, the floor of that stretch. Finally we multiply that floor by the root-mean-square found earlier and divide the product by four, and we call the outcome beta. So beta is 0.33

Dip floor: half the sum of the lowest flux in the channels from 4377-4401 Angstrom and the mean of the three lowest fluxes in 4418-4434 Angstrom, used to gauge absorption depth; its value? 12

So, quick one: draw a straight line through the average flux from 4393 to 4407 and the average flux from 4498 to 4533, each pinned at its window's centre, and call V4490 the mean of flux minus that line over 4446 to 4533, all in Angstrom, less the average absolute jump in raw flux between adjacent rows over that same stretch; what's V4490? -1.3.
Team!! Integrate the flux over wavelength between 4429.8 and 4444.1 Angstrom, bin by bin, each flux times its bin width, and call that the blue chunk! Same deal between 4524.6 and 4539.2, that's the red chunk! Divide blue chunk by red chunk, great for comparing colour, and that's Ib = 0.95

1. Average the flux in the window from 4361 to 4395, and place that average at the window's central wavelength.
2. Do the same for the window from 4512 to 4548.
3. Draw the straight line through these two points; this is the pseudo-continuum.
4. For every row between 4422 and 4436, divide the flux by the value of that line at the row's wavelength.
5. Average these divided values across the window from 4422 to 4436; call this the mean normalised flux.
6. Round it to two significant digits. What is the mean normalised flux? 0.97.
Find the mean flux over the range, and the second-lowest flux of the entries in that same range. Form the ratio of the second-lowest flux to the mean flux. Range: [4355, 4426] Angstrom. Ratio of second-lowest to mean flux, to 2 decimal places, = 0.67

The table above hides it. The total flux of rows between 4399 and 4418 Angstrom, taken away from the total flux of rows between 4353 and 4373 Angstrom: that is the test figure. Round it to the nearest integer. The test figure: 38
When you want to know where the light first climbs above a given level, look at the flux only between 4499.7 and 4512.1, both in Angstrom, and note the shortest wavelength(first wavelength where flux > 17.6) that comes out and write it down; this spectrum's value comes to 4500.71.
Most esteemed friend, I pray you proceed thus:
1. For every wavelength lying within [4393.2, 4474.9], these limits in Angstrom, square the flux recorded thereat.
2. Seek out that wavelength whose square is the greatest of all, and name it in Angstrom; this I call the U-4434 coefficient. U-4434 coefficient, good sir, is 4473.85 Angstrom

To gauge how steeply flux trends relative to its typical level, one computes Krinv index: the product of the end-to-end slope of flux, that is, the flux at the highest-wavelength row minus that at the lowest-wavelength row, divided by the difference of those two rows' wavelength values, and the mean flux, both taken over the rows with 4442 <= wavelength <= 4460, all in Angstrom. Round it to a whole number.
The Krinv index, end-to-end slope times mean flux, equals -3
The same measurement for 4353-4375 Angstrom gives 0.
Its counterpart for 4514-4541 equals -1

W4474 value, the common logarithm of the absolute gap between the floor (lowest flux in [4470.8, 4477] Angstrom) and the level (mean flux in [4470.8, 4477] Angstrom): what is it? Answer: -0.3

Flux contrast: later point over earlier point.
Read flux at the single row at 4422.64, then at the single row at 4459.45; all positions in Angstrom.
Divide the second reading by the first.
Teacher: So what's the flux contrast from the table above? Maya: 0.80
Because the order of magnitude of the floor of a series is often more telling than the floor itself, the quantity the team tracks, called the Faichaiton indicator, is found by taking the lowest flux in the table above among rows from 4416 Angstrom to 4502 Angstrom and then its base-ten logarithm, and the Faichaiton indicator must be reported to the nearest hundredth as 1.08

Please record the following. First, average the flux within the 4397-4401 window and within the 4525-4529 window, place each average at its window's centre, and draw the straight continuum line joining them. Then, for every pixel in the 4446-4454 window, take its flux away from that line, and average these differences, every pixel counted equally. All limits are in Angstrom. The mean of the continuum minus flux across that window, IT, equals -1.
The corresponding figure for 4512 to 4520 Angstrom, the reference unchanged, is -4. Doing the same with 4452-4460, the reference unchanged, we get 4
